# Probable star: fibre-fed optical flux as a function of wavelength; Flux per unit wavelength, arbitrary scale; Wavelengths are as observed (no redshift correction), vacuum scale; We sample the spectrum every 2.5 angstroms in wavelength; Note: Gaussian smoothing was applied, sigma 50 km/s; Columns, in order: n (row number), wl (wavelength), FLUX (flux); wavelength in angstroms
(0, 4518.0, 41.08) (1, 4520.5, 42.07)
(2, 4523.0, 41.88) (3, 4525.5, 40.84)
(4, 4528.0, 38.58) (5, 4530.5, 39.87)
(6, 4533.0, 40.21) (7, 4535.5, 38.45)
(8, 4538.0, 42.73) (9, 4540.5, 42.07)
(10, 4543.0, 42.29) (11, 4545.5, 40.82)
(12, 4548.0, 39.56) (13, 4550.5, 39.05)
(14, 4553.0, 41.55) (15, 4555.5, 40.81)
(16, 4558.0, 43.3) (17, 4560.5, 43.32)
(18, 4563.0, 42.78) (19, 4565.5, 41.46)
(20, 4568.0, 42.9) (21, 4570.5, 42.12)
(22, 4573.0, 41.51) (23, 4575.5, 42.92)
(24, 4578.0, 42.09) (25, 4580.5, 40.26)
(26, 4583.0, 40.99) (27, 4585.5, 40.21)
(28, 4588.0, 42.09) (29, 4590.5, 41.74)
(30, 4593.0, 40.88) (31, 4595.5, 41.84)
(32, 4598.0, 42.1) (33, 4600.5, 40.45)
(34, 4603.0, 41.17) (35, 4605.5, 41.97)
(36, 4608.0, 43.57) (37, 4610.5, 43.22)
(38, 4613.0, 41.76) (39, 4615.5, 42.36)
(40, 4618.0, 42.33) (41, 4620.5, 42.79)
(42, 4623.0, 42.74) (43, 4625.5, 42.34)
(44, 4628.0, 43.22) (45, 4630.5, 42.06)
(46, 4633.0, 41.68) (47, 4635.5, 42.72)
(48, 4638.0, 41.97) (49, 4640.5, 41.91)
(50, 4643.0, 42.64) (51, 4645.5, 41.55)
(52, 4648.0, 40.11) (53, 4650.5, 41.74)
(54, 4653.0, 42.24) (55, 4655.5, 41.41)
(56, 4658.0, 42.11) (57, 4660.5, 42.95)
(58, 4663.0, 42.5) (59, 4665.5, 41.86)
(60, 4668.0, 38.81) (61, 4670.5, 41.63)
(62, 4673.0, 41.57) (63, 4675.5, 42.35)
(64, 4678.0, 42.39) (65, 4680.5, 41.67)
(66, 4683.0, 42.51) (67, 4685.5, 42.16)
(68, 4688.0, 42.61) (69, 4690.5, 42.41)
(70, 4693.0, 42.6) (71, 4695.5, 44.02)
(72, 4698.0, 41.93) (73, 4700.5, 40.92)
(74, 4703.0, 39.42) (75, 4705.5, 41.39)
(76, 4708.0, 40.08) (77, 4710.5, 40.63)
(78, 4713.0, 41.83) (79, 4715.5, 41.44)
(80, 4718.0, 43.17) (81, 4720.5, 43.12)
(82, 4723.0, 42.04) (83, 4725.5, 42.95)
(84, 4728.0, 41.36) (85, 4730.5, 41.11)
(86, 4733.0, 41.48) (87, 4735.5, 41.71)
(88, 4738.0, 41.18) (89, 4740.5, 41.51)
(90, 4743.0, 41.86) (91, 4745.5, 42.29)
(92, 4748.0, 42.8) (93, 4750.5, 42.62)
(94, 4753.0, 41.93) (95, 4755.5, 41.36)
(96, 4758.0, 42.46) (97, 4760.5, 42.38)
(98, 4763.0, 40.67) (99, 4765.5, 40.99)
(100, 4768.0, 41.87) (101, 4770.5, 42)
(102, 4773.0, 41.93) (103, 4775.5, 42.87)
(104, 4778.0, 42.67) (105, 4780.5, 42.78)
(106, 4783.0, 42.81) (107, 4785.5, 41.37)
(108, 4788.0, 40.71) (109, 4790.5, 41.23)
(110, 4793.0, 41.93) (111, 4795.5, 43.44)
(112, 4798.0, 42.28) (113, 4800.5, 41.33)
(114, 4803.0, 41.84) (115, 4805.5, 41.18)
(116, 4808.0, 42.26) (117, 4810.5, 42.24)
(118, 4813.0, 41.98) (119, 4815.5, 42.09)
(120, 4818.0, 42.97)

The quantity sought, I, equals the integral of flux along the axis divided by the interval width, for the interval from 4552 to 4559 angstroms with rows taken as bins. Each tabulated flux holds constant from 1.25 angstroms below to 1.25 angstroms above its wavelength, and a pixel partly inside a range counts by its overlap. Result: 41.85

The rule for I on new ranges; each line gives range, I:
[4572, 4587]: 41.34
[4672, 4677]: 42.00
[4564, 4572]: 42.16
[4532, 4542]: 40.92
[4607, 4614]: 42.86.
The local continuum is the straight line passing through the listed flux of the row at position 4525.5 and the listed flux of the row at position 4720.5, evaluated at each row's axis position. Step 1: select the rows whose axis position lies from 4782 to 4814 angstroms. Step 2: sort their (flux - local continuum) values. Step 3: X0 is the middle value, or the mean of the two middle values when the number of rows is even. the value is -2.2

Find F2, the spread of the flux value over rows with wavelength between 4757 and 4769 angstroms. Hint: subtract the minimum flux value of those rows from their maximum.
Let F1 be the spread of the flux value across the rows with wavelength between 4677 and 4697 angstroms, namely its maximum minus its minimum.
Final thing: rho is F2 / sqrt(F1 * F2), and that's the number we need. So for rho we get 0.9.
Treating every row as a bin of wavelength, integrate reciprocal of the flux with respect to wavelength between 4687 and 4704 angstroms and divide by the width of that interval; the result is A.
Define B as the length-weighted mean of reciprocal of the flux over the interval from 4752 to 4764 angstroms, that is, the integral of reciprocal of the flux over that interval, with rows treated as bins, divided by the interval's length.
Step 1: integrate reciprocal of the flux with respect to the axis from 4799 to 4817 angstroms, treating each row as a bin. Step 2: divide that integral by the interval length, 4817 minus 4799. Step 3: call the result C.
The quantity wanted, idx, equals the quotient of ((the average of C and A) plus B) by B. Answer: 2.00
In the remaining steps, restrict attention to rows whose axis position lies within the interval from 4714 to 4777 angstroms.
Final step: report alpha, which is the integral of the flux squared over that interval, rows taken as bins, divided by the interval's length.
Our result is 1762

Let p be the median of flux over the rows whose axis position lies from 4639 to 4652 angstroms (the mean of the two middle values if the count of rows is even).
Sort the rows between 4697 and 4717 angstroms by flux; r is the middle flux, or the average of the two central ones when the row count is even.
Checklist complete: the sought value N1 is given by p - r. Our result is 0.6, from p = 41.7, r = 41.2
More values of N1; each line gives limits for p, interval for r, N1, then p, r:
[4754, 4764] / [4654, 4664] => -0.4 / 41.9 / 42.3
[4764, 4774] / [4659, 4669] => -0.3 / 41.9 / 42.2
